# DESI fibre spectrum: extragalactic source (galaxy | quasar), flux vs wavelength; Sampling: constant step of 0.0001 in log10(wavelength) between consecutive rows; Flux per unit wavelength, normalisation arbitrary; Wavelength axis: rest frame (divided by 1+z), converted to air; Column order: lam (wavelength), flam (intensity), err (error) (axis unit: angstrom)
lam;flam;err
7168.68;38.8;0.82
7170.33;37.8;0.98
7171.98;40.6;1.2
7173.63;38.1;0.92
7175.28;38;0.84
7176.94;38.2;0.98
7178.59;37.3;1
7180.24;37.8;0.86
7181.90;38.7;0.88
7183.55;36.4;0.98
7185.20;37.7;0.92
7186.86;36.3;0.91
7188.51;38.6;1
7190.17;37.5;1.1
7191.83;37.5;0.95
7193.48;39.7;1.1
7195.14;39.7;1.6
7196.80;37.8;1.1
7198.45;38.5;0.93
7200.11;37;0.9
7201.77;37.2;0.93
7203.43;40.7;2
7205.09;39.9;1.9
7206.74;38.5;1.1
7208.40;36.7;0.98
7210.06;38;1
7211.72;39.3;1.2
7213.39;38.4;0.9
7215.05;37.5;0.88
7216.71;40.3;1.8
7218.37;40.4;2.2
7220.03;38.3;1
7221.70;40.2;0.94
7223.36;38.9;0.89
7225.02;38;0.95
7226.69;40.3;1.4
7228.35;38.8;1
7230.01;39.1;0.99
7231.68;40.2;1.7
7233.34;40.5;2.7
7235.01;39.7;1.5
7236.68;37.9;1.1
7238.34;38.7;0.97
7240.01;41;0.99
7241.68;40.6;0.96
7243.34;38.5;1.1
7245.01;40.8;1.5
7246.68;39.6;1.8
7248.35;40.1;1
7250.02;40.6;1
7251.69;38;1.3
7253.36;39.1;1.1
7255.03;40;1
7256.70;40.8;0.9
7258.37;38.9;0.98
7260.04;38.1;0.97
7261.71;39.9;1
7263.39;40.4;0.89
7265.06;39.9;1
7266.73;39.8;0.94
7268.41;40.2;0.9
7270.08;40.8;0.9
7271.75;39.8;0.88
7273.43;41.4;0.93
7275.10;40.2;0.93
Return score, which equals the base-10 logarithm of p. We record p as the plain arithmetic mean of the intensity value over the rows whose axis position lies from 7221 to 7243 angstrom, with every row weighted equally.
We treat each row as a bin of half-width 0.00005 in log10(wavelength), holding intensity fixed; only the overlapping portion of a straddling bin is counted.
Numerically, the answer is 1.60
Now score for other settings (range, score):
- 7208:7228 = 1.59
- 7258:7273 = 1.60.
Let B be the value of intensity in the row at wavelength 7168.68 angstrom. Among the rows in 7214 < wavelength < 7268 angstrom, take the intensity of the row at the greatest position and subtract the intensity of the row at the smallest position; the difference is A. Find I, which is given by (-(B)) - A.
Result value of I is -41.1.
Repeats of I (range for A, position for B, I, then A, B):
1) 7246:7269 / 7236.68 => -38.5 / 0.60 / 37.9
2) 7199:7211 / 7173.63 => -39.1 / 1.00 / 38.1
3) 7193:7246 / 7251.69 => -39.1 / 1.10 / 38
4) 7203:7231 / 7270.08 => -39.2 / -1.60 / 40.8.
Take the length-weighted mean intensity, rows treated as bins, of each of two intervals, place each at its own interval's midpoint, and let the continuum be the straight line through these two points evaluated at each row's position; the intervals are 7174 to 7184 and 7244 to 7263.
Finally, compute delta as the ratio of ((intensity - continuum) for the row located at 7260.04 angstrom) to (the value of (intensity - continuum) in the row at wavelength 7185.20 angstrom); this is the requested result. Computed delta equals 6.9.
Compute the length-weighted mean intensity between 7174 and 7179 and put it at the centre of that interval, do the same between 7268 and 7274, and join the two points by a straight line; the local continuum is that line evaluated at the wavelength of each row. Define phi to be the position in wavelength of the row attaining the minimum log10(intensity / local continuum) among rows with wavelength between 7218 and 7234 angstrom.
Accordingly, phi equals 7225.02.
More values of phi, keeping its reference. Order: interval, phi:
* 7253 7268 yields 7260.04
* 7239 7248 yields 7243.34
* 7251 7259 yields 7251.69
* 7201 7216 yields 7208.40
